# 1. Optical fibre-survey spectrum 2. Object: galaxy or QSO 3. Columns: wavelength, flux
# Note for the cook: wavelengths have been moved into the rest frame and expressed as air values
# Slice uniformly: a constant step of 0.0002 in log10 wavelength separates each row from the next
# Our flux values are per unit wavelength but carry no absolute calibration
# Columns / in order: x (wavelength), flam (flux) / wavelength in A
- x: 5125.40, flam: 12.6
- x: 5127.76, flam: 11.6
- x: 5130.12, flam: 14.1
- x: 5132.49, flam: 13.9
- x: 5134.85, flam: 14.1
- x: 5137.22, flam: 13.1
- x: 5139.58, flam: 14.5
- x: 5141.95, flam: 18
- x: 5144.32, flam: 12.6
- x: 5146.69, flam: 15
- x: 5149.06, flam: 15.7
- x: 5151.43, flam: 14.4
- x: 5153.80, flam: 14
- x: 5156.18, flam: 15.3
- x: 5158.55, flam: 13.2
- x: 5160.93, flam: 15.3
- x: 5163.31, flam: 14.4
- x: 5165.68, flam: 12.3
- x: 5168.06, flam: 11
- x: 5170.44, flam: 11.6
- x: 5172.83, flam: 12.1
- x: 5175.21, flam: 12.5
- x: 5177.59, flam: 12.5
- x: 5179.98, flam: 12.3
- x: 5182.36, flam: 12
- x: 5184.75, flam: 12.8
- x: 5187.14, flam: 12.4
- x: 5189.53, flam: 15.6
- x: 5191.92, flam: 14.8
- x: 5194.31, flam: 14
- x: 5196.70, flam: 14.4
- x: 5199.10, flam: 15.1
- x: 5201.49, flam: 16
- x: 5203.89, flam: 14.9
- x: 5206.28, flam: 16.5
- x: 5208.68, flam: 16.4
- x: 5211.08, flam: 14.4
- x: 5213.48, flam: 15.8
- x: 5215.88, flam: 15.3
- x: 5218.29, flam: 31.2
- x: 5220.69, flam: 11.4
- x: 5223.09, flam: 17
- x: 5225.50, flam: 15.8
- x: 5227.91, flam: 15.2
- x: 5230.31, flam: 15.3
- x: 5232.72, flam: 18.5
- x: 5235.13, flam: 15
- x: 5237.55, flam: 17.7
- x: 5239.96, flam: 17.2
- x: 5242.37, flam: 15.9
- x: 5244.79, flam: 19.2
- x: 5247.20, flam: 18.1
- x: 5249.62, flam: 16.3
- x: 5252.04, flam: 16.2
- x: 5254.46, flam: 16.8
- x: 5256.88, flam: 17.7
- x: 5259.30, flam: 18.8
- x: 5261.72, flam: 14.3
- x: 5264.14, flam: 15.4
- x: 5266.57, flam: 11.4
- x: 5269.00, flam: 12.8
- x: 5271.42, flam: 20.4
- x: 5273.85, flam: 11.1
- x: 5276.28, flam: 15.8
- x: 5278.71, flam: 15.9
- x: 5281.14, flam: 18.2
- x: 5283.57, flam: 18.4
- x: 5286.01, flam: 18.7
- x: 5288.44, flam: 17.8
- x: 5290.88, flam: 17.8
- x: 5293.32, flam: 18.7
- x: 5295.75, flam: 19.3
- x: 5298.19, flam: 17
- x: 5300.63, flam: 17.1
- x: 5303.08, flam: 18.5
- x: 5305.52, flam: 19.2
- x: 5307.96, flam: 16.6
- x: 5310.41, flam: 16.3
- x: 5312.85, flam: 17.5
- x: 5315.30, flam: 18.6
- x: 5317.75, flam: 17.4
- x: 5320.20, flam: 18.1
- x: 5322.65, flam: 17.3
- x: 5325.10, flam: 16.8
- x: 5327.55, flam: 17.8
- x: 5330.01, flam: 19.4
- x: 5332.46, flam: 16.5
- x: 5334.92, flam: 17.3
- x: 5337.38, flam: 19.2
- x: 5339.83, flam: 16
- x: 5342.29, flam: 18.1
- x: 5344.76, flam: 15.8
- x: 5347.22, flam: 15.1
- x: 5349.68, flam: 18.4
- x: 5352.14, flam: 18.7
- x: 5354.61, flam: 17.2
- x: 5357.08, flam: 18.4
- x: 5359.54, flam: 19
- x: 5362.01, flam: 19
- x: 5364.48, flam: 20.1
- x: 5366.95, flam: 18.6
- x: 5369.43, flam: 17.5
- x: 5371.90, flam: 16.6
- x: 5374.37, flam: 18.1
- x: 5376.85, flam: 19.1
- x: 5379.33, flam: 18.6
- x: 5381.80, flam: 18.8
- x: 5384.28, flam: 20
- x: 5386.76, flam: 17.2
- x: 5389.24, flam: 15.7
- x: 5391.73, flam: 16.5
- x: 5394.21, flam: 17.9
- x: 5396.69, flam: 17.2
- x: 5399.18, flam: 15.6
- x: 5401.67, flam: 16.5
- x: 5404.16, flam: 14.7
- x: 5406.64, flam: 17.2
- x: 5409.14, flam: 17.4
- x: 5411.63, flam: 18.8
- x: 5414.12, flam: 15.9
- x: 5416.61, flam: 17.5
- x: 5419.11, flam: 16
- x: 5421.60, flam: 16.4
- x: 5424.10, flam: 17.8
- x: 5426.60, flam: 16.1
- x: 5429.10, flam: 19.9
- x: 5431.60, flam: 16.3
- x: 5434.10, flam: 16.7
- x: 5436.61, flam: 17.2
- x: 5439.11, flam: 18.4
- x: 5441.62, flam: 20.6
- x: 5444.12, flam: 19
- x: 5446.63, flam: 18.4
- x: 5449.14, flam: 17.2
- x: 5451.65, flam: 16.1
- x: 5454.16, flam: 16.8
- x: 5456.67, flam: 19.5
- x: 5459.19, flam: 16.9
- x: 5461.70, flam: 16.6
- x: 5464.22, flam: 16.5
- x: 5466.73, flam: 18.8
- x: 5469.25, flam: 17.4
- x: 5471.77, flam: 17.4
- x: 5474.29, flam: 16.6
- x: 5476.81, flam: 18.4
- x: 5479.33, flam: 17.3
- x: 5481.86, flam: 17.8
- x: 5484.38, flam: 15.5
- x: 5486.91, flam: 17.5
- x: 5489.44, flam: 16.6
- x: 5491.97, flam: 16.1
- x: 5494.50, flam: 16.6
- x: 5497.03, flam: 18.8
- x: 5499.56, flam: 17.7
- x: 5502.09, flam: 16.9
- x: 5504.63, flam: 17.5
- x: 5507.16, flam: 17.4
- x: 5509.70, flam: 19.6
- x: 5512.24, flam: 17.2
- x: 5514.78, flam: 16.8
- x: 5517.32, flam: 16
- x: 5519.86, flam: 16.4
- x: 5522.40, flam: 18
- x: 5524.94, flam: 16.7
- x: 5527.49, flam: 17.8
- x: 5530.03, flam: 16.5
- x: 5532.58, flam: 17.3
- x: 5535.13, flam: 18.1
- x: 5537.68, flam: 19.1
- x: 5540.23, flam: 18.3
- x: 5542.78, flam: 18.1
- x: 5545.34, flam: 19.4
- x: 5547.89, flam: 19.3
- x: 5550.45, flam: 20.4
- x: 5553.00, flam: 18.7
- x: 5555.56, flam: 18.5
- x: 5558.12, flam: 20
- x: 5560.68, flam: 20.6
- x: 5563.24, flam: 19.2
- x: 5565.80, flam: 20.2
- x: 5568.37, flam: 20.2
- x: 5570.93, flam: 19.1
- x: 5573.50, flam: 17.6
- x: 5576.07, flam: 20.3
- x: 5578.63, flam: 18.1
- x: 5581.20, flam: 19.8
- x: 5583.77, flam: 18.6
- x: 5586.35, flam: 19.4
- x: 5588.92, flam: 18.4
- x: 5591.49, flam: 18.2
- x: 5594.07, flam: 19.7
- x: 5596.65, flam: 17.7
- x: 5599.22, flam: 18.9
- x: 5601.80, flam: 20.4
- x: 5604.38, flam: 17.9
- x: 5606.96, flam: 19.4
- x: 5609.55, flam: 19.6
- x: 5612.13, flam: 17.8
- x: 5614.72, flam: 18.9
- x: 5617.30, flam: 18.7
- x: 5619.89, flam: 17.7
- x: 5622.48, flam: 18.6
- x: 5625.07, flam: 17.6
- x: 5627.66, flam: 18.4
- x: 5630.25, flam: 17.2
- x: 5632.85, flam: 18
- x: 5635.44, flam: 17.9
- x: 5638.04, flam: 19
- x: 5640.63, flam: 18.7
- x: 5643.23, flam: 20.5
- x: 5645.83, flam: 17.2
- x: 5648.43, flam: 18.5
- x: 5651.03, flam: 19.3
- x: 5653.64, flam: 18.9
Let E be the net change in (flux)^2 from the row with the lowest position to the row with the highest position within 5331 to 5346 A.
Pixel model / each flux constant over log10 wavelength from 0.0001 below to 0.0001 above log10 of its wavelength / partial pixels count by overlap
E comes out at -23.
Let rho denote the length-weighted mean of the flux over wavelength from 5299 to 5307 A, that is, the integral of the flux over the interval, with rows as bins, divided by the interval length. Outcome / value 18.1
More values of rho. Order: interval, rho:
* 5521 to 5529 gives 17.5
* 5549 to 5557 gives 19.2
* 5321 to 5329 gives 17.4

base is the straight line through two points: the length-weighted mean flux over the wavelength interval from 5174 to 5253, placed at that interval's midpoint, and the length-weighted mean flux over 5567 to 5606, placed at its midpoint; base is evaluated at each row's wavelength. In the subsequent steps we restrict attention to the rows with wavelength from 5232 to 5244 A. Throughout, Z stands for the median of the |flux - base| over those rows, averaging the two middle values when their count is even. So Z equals 1.3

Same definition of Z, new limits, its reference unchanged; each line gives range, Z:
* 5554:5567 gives 1.3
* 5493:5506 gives 0.7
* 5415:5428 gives 1.1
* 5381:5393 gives 1.5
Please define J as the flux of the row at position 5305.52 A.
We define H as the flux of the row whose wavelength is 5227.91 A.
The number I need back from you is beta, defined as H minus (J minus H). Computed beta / 11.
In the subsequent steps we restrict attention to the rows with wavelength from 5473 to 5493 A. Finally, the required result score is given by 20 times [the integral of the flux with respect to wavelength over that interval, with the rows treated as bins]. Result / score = 6793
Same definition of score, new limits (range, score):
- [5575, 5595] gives 7617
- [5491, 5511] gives 7039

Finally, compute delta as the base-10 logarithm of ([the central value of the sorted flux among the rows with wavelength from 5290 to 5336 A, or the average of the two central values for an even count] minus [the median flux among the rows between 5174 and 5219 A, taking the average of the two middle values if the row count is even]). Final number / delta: 0.43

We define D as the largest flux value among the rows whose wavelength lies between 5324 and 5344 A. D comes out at 19.4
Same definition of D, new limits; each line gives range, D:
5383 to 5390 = 20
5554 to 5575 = 20.6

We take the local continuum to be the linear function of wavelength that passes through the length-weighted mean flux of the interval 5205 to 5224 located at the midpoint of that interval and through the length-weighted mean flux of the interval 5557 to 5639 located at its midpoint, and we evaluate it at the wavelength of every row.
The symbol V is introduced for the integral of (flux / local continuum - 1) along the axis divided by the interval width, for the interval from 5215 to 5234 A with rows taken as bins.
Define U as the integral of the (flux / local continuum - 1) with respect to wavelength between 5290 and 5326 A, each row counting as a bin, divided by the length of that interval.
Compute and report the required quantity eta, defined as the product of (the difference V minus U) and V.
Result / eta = 0.0001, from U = 0.007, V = 0.01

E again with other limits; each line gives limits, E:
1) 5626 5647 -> -43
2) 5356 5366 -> 65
